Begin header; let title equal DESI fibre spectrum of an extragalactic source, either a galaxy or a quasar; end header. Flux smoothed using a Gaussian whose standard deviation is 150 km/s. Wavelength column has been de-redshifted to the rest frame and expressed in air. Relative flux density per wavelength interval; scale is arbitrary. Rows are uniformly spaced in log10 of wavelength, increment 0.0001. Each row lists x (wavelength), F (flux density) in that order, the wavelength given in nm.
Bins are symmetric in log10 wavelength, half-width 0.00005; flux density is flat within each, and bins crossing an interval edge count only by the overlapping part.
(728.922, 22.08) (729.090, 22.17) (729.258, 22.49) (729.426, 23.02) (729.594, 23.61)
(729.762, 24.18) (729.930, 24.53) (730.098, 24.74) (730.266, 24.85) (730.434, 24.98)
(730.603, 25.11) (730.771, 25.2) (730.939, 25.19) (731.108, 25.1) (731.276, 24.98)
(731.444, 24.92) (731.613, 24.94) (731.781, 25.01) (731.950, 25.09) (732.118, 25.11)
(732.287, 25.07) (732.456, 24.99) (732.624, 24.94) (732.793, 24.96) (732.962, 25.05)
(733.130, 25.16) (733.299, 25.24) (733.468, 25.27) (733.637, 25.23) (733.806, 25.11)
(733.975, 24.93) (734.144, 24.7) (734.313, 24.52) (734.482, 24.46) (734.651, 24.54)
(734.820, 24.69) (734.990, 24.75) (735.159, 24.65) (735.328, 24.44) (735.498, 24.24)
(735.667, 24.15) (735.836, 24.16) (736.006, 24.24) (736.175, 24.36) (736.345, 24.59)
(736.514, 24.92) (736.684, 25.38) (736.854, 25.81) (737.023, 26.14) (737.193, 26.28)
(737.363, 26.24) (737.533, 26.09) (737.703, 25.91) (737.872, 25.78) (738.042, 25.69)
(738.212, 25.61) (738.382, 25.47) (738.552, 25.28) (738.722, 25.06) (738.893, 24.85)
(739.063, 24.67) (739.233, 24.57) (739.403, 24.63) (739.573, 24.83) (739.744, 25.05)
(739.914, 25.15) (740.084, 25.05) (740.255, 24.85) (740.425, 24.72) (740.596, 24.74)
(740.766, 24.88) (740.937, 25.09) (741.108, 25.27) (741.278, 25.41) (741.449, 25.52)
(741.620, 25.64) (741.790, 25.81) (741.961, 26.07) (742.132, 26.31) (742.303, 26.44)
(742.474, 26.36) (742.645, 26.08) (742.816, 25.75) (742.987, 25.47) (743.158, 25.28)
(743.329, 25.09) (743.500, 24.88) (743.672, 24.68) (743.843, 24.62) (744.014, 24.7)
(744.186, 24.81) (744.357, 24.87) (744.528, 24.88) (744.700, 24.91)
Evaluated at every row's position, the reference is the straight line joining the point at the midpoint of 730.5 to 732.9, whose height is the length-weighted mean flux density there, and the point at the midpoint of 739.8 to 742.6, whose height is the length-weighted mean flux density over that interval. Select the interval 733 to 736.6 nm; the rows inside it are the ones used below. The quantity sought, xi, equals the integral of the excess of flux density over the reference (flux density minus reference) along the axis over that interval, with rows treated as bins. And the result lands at -1.75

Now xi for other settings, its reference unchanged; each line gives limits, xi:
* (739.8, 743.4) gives -0.03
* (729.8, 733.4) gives -0.11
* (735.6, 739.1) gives -0.02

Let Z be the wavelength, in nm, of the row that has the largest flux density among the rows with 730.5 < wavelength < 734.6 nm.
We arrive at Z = 733.468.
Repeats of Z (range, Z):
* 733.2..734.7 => 733.468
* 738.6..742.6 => 742.303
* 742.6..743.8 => 742.645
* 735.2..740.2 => 737.193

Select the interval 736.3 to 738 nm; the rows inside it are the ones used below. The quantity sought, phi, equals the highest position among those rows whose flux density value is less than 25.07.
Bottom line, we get 736.514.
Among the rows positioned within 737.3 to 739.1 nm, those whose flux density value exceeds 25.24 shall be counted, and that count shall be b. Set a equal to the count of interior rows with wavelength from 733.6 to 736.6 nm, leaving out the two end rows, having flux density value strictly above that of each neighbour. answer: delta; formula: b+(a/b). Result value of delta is 8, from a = 1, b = 8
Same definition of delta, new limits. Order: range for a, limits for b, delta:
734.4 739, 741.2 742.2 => 6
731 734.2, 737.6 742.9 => 17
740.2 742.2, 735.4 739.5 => 12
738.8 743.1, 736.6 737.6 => 6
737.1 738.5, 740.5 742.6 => 9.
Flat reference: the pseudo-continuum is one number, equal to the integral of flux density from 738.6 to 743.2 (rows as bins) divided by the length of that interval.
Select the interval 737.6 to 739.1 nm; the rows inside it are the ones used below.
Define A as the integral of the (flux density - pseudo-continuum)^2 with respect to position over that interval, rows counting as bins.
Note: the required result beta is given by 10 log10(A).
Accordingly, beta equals -6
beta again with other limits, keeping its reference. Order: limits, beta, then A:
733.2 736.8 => 3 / 1.89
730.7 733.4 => -7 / 0.20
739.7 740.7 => -7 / 0.18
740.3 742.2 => -3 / 0.48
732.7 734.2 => -9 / 0.13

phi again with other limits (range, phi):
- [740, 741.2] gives 740.766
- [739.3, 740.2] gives 740.084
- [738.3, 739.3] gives 739.233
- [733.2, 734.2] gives 734.144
